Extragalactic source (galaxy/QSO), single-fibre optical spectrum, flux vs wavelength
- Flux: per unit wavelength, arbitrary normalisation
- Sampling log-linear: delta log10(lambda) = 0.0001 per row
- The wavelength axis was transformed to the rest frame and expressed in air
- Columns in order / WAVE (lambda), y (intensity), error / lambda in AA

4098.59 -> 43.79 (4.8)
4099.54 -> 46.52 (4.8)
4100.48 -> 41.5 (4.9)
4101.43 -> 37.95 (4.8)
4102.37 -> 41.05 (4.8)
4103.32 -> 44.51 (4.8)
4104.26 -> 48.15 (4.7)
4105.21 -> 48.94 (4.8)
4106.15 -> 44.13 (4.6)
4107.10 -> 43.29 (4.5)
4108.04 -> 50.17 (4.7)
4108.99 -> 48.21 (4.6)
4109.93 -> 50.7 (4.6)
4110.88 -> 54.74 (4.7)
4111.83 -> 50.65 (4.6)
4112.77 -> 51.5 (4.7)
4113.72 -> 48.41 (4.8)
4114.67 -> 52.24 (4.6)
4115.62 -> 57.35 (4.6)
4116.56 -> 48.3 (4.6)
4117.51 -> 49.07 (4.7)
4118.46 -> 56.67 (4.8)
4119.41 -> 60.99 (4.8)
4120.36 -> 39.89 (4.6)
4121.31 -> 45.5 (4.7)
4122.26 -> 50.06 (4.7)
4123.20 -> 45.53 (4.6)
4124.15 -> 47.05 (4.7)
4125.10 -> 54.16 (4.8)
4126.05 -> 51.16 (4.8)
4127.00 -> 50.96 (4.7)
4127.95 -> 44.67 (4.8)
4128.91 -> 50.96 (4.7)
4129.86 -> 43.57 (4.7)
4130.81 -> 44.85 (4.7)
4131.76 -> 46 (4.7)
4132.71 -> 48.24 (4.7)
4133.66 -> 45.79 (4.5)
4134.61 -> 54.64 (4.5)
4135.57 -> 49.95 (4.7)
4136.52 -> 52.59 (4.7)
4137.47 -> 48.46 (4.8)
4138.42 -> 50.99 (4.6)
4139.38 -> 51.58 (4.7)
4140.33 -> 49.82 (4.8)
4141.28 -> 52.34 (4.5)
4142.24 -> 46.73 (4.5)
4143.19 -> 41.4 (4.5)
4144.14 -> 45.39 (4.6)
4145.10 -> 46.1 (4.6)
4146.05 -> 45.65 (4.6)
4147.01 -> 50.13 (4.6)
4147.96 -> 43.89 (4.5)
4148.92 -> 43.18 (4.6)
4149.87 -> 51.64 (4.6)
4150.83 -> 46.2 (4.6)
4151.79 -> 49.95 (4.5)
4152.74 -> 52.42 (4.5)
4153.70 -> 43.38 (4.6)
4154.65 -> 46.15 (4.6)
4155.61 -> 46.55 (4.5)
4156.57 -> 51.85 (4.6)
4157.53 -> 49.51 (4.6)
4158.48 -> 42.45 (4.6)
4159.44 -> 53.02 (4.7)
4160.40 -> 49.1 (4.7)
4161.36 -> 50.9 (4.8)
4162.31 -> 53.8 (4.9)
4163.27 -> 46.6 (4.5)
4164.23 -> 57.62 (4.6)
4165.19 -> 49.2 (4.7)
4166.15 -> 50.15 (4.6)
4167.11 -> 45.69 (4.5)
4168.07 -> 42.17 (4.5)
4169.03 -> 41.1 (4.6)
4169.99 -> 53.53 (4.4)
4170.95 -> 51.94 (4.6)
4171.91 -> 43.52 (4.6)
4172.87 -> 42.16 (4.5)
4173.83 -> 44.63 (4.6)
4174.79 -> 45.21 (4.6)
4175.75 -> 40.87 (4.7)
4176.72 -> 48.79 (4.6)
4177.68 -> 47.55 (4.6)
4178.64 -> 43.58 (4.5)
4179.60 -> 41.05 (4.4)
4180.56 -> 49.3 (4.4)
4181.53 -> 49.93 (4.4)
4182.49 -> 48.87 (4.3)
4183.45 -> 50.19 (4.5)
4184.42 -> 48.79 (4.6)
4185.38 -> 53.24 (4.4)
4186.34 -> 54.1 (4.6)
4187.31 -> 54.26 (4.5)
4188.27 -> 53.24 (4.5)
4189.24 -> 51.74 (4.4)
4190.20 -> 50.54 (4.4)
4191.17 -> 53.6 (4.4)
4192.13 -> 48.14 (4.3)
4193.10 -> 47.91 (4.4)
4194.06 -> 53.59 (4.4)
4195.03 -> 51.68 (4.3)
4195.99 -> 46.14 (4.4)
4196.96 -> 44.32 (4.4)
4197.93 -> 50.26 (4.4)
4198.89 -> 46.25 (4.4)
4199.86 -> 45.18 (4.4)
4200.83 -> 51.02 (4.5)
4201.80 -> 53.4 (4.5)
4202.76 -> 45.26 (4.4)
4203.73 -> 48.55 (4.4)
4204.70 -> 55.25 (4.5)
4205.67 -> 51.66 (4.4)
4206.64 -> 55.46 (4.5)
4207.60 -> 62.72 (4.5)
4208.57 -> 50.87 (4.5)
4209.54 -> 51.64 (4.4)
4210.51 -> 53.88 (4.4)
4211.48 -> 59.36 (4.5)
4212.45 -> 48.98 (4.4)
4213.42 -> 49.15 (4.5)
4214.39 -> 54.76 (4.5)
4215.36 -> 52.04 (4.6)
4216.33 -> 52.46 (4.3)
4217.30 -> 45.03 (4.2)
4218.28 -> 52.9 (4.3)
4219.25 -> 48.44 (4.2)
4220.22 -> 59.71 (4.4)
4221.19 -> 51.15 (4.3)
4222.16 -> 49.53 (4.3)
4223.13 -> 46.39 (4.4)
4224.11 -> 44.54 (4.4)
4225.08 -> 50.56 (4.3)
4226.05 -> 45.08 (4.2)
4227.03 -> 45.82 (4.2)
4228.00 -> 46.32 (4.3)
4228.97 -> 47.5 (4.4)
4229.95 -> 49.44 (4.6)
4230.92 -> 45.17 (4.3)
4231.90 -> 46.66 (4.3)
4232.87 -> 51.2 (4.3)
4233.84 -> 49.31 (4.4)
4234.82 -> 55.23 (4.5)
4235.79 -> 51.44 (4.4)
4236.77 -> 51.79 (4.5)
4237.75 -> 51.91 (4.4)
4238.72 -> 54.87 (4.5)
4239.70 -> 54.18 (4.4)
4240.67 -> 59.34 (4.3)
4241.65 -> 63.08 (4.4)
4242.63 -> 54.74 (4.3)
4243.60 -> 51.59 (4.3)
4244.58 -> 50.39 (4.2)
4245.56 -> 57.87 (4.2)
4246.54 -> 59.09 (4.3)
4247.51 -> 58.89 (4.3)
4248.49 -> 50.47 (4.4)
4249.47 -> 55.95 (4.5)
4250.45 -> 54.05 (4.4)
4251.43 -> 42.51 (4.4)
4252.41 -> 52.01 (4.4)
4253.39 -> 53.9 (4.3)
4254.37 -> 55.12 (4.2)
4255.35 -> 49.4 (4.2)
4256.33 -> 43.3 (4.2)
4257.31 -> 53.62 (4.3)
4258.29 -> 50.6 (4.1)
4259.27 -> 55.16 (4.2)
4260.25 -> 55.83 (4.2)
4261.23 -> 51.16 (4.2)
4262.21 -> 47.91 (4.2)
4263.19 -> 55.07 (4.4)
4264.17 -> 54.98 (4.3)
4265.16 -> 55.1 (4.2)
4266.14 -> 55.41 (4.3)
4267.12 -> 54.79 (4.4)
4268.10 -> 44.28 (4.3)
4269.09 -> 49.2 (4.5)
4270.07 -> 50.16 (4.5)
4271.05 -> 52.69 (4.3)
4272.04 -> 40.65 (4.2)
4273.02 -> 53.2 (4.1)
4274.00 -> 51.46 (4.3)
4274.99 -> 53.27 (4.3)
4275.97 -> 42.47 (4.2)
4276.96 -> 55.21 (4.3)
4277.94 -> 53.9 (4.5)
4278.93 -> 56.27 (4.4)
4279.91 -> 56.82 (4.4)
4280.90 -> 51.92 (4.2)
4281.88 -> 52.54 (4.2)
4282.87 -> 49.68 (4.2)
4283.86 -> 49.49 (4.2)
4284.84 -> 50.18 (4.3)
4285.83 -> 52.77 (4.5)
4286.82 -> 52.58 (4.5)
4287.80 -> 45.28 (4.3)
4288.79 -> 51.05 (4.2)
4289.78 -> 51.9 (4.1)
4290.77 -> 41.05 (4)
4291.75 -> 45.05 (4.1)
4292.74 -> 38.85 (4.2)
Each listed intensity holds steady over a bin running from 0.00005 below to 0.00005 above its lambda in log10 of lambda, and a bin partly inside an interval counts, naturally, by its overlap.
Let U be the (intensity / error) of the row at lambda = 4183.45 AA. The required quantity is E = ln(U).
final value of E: 2.41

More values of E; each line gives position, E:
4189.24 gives 2.46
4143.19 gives 2.22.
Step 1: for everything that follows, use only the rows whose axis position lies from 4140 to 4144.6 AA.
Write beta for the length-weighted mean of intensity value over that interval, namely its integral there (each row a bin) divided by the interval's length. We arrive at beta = 47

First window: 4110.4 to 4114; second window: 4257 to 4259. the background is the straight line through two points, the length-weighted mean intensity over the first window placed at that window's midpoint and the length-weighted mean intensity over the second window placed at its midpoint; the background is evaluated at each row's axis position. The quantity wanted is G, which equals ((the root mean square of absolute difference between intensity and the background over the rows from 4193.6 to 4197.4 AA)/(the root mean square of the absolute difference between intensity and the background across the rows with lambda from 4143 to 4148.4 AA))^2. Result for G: 1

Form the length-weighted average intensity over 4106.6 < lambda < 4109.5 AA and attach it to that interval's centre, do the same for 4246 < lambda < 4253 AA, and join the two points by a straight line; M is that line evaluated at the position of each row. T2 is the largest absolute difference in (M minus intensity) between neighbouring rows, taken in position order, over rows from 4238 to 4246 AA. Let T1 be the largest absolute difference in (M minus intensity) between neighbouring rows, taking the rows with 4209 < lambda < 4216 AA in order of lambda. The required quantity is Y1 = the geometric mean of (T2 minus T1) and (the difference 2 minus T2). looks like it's 4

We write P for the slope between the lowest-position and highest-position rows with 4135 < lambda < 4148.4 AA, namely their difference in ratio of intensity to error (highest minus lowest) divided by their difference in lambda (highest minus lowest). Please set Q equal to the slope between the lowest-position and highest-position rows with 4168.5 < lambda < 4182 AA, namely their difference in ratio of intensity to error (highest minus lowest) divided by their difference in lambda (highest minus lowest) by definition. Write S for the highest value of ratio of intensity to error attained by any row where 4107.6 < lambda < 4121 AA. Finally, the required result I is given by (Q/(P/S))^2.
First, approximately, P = -0.07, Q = 0.19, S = 12.7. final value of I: 1208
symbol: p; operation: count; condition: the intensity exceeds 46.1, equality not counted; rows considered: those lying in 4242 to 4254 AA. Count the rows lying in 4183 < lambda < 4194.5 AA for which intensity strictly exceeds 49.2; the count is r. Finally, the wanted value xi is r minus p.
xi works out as -2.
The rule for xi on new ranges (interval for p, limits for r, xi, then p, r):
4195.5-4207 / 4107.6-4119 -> -1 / 9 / 8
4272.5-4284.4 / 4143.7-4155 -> -7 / 11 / 4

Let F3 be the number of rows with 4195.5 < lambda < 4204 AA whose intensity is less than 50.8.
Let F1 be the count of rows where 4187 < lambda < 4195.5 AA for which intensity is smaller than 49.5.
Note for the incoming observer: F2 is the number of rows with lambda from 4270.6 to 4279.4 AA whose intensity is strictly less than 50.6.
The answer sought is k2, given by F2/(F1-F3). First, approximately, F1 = 2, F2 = 2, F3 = 7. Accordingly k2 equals 0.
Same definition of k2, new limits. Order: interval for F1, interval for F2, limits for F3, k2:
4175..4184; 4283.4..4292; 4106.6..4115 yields 5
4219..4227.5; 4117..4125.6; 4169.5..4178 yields -3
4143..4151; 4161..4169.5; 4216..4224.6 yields 3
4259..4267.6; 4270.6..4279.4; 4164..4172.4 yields 0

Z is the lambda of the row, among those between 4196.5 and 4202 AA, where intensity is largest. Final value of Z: 4201.80 AA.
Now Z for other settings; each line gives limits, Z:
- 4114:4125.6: 4119.41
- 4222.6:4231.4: 4225.08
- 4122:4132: 4125.10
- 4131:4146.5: 4134.61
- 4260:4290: 4279.91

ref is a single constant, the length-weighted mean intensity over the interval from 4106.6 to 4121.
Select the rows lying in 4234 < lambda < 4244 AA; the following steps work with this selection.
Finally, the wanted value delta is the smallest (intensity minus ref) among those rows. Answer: 0.7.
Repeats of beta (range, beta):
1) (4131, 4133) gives 47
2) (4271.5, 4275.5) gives 50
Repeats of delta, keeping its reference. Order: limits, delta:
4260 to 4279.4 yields -10.1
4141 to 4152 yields -9.3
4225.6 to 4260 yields -8.2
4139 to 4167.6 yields -9.3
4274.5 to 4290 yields -8.3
